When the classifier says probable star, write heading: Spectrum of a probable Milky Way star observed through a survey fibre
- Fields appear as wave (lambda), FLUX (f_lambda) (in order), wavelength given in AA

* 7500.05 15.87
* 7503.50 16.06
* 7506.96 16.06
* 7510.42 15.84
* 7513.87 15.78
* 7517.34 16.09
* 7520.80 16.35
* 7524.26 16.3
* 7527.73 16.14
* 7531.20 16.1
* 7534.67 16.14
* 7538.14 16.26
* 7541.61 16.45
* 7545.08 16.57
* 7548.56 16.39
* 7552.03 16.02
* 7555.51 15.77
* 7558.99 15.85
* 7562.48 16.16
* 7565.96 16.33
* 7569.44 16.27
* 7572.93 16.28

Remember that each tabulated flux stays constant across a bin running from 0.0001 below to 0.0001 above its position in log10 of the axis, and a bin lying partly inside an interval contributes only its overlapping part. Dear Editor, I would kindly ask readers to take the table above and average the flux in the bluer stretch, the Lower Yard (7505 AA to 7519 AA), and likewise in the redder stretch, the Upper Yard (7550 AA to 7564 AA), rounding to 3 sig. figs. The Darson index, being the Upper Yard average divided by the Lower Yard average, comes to 1.00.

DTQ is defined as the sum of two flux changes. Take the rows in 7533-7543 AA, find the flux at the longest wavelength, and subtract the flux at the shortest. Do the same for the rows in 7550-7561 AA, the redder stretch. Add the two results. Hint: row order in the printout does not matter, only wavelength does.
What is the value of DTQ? 0.1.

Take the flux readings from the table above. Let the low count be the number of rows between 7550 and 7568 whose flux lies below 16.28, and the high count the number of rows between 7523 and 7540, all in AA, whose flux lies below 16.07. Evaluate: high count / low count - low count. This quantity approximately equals -4.0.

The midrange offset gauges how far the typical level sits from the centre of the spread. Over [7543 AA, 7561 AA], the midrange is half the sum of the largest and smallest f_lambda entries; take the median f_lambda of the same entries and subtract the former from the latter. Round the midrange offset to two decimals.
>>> -0.15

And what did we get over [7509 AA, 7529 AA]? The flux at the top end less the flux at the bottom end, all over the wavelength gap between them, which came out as 0.017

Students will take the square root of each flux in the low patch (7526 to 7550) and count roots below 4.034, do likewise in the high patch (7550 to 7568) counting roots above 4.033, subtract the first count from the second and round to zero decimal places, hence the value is -3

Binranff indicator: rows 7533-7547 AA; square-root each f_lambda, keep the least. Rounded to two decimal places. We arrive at 4.02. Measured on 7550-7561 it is 3.97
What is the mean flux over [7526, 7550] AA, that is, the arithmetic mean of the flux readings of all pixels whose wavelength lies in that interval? 16.29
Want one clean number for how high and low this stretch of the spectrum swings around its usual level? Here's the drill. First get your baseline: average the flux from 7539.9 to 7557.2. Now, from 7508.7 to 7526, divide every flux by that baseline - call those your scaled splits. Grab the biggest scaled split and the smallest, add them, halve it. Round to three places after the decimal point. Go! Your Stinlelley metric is 0.989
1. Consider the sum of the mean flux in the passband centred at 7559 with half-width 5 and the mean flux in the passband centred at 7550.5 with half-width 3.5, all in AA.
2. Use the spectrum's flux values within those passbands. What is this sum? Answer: 32.1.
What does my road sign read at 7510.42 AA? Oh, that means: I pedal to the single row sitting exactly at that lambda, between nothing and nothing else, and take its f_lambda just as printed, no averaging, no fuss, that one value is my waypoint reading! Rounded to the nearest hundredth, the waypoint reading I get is 15.84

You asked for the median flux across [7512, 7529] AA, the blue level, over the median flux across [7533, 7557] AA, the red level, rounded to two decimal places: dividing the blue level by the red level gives 0.99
